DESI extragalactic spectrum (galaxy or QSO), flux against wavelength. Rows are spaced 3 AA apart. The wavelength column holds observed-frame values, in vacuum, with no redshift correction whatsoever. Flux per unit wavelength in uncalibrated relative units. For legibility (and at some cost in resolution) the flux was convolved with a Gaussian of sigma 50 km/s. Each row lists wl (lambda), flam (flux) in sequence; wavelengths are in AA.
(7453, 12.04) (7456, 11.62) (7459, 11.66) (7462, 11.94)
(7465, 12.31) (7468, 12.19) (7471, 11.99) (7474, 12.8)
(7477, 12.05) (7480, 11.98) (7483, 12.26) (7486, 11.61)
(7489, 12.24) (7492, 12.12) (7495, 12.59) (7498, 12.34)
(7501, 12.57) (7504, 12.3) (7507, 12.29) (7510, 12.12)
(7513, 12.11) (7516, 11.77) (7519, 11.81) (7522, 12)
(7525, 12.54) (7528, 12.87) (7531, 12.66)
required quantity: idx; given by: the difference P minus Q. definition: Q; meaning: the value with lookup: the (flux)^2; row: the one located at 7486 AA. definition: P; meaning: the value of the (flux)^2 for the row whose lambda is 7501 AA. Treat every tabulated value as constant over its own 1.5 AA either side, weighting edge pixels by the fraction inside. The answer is 23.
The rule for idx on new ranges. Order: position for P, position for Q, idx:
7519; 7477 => -6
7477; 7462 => 3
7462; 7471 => -1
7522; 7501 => -14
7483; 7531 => -10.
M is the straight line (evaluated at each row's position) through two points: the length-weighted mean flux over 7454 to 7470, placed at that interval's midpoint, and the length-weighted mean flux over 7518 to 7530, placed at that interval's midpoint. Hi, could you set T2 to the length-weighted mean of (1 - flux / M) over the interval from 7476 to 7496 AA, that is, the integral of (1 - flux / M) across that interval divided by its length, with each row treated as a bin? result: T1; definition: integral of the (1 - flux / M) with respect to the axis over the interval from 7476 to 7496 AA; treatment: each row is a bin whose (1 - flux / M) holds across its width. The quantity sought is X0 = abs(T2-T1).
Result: 0.02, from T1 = -0.02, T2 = -0.001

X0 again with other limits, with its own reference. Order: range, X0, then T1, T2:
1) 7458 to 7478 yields 0.26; -0.27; -0.013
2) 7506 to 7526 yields 0.33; 0.35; 0.017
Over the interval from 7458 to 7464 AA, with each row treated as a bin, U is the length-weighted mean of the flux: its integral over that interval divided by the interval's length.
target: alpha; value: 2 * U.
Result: 23.7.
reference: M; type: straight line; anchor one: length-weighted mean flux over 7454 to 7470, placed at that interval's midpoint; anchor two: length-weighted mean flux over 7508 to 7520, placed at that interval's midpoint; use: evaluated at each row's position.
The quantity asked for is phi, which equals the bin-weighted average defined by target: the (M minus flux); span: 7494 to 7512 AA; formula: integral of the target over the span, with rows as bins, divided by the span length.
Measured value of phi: -0.39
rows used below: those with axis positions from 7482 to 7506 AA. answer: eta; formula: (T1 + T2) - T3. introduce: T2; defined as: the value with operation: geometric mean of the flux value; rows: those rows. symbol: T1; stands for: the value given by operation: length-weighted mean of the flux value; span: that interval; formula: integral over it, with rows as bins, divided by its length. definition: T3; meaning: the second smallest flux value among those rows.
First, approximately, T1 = 12.3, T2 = 12.25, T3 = 12.12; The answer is 12.4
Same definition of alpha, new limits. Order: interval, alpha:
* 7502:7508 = 24.6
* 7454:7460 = 23.3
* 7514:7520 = 23.6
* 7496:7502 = 24.9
